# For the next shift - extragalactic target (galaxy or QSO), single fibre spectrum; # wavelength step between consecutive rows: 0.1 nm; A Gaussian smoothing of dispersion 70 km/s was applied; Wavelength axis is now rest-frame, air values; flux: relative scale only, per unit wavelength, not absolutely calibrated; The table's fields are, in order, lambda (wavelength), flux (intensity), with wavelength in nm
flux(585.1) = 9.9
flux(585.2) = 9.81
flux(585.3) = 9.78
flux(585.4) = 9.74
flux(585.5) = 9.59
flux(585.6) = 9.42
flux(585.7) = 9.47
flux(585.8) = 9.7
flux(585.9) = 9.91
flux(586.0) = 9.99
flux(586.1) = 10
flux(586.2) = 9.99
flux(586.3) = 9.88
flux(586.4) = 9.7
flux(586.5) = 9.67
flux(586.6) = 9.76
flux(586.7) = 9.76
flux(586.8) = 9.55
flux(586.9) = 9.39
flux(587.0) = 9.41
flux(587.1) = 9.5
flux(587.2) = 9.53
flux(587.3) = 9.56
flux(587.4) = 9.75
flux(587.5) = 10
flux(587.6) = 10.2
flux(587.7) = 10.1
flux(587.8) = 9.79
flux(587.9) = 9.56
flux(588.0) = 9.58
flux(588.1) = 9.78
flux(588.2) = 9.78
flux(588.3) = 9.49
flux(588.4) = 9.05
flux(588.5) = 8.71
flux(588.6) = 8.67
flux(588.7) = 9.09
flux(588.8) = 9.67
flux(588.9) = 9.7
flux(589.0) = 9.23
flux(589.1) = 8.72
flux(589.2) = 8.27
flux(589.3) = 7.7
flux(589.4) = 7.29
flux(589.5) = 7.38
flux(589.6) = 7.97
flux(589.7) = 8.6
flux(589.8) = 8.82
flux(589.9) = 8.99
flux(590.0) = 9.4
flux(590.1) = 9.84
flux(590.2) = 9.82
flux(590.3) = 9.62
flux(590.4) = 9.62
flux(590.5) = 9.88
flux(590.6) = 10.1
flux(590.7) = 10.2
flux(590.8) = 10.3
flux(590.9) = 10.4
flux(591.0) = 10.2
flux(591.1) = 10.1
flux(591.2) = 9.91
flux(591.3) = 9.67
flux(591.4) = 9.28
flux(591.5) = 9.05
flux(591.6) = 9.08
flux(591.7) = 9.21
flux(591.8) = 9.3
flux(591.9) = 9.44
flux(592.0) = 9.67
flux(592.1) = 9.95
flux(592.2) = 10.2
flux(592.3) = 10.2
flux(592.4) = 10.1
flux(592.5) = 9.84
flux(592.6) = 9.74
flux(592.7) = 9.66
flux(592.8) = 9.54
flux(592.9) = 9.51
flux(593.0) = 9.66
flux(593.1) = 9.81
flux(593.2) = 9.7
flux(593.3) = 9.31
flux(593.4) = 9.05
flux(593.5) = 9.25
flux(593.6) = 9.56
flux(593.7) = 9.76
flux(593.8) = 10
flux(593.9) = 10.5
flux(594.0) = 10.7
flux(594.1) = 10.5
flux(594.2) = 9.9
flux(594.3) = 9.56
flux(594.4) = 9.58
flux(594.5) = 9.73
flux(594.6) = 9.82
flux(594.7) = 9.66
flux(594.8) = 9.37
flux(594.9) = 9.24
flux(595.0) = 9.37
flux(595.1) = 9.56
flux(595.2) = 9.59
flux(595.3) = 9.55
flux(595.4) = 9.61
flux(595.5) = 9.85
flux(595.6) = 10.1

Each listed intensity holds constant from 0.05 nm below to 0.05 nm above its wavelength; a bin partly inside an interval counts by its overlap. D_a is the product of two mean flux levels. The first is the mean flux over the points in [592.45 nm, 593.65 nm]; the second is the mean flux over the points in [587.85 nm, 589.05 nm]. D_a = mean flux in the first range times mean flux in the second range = 89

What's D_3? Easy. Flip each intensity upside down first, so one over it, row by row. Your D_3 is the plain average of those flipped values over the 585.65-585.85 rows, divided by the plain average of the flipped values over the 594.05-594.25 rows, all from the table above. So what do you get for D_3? 1.06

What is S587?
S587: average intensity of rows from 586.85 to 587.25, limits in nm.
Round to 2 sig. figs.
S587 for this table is 9.5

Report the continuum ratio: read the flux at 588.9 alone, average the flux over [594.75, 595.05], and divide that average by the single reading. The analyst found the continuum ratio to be 0.96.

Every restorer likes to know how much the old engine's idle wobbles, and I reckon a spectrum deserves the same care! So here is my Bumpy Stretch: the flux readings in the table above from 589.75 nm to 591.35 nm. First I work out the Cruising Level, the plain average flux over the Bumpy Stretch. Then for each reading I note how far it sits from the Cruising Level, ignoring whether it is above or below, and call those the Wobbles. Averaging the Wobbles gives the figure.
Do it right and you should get 0.34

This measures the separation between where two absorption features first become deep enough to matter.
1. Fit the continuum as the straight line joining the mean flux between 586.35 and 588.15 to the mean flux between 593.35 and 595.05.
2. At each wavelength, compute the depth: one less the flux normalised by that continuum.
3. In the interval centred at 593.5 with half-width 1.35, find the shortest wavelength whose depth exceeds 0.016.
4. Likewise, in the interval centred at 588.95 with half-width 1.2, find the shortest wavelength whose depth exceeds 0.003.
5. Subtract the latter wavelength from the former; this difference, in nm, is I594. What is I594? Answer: 4.90 nm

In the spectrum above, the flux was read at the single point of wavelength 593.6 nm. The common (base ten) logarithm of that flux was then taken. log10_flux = 0.980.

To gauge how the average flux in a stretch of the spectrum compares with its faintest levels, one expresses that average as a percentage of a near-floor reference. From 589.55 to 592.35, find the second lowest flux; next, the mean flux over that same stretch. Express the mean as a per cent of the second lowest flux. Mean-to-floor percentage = 112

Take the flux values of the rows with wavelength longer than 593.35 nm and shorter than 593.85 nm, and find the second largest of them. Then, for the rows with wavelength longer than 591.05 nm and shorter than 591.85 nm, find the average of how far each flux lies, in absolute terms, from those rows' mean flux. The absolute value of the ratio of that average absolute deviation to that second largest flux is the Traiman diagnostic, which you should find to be 0.034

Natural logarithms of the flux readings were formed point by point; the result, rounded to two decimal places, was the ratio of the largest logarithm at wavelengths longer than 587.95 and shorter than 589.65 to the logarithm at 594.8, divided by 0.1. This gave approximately 10.19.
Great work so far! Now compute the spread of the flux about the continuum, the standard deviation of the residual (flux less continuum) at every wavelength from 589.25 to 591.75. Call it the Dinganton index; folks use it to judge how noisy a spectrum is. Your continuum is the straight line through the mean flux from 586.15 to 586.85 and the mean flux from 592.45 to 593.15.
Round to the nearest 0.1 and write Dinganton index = 0.9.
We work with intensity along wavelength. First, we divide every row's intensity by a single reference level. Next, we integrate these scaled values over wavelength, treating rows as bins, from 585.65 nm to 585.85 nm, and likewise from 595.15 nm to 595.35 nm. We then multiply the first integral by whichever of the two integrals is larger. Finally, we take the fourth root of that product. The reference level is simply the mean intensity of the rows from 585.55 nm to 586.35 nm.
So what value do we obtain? 0.442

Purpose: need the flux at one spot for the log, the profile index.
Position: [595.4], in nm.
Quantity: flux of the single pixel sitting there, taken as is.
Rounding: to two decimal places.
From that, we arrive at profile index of 9.61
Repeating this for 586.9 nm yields 9.39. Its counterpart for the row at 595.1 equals 9.56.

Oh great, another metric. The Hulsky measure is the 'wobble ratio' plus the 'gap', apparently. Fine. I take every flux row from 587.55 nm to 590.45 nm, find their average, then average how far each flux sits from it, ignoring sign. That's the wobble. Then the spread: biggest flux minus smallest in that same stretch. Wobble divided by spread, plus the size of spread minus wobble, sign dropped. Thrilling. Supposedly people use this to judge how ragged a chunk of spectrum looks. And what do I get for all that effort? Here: 2.5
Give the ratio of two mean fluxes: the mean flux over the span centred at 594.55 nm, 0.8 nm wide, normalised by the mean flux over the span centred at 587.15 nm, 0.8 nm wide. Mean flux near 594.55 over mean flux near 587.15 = 1.00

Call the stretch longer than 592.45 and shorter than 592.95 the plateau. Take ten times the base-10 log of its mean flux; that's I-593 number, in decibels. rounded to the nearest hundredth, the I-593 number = 9.85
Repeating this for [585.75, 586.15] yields 9.96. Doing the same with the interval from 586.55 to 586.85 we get 9.86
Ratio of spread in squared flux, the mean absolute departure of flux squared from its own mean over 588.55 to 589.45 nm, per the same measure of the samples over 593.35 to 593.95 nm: 1.4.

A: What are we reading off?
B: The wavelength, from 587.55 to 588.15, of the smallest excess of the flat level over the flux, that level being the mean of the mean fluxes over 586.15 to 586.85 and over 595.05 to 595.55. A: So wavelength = 587.6 nm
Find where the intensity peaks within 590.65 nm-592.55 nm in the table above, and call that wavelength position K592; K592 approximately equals 590.9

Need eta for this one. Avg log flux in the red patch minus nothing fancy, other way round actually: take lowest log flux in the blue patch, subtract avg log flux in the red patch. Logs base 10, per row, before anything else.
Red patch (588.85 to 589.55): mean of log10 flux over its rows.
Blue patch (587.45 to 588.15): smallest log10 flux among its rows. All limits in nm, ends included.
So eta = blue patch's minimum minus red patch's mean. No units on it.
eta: 0.062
